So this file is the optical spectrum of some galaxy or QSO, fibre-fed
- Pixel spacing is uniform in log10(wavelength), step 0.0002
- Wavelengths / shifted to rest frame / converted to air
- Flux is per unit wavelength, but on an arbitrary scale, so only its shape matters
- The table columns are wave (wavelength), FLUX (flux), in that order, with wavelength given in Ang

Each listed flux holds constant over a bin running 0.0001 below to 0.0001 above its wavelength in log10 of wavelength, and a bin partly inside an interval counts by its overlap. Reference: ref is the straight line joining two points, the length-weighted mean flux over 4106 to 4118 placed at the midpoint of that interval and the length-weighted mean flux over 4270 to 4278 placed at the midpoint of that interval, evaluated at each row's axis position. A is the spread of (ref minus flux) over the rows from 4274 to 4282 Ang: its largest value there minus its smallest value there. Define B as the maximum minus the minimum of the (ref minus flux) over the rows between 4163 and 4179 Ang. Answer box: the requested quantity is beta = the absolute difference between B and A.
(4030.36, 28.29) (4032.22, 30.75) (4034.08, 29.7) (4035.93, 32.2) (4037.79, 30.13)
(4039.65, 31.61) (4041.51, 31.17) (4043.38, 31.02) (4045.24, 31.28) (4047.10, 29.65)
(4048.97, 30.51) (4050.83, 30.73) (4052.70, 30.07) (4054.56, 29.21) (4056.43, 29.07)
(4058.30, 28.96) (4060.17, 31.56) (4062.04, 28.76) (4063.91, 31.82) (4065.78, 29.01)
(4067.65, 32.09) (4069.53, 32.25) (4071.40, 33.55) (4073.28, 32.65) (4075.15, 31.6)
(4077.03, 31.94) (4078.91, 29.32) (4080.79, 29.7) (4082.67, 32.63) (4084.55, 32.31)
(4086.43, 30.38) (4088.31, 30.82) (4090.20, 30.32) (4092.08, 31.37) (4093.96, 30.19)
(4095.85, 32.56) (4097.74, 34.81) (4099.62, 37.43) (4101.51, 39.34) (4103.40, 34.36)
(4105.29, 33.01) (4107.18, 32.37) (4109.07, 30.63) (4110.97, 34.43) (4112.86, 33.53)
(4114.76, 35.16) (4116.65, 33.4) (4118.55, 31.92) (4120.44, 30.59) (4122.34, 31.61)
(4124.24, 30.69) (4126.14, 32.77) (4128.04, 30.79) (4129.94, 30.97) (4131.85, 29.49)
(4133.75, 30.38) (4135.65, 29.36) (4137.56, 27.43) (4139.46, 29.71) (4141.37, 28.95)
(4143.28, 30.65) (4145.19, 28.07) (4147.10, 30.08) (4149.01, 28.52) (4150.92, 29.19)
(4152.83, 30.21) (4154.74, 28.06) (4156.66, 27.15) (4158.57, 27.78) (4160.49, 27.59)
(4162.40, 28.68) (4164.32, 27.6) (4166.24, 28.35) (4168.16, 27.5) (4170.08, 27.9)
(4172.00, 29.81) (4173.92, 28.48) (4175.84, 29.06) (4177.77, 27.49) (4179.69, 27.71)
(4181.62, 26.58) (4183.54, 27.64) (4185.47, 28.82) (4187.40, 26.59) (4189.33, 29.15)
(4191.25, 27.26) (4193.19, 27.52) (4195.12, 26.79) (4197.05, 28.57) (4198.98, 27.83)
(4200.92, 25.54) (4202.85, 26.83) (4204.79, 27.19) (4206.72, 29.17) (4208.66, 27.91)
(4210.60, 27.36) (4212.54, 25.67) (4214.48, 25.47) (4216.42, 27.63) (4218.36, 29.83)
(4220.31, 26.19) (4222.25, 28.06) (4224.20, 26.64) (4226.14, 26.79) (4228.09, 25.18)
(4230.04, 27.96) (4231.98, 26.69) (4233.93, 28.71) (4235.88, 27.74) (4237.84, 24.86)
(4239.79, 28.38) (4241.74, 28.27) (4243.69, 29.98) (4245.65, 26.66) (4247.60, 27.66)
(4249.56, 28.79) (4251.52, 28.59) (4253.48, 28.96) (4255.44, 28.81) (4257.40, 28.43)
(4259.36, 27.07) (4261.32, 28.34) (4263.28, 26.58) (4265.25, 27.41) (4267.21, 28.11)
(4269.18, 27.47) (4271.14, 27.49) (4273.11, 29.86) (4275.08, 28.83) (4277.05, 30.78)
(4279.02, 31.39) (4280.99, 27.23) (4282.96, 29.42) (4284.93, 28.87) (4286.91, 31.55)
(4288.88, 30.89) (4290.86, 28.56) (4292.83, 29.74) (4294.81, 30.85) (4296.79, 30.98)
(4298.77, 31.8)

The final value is 1.7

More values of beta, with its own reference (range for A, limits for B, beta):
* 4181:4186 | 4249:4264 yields 0.2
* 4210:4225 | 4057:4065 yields 1.3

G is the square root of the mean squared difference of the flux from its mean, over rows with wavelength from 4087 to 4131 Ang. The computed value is 2.31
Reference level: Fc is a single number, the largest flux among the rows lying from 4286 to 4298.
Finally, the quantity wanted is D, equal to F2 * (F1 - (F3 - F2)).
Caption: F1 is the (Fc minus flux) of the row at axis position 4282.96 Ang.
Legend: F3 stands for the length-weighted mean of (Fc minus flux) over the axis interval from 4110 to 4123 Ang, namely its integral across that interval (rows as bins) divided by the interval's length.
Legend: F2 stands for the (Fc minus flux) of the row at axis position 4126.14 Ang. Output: -2.8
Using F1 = 2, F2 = -1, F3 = -1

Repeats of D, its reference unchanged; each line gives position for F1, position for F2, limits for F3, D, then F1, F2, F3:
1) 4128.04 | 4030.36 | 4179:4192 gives 0.5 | 1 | 3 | 4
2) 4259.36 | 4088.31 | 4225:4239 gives 0.4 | 4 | 1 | 5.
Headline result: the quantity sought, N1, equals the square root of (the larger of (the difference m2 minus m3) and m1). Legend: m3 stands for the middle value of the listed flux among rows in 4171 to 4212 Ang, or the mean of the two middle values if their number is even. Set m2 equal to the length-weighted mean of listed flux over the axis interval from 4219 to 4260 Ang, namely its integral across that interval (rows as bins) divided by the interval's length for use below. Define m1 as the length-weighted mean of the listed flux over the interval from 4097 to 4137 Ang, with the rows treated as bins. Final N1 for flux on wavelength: 5.71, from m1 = 33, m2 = 28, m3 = 27.6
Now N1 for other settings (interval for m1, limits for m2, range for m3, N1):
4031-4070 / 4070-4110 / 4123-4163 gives 5.52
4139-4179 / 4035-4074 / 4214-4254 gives 5.35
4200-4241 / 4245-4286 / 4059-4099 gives 5.21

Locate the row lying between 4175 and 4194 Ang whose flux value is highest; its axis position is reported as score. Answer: 4189.33 Ang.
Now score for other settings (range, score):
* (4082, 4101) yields 4099.62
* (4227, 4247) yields 4243.69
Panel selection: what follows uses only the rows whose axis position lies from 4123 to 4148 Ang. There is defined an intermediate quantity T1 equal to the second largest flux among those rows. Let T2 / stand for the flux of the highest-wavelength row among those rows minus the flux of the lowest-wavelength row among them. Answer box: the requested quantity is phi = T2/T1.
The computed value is -0.02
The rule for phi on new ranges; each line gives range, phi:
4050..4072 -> 0.09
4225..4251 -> 0.07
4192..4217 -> 0.00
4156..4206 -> 0.00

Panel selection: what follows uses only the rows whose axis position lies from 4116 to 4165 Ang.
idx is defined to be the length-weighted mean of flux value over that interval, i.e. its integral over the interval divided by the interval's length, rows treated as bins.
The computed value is 30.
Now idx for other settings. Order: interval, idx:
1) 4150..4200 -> 28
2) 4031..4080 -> 31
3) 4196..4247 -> 27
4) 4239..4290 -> 29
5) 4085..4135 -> 32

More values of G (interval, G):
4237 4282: 1.40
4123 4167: 1.40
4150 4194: 0.93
